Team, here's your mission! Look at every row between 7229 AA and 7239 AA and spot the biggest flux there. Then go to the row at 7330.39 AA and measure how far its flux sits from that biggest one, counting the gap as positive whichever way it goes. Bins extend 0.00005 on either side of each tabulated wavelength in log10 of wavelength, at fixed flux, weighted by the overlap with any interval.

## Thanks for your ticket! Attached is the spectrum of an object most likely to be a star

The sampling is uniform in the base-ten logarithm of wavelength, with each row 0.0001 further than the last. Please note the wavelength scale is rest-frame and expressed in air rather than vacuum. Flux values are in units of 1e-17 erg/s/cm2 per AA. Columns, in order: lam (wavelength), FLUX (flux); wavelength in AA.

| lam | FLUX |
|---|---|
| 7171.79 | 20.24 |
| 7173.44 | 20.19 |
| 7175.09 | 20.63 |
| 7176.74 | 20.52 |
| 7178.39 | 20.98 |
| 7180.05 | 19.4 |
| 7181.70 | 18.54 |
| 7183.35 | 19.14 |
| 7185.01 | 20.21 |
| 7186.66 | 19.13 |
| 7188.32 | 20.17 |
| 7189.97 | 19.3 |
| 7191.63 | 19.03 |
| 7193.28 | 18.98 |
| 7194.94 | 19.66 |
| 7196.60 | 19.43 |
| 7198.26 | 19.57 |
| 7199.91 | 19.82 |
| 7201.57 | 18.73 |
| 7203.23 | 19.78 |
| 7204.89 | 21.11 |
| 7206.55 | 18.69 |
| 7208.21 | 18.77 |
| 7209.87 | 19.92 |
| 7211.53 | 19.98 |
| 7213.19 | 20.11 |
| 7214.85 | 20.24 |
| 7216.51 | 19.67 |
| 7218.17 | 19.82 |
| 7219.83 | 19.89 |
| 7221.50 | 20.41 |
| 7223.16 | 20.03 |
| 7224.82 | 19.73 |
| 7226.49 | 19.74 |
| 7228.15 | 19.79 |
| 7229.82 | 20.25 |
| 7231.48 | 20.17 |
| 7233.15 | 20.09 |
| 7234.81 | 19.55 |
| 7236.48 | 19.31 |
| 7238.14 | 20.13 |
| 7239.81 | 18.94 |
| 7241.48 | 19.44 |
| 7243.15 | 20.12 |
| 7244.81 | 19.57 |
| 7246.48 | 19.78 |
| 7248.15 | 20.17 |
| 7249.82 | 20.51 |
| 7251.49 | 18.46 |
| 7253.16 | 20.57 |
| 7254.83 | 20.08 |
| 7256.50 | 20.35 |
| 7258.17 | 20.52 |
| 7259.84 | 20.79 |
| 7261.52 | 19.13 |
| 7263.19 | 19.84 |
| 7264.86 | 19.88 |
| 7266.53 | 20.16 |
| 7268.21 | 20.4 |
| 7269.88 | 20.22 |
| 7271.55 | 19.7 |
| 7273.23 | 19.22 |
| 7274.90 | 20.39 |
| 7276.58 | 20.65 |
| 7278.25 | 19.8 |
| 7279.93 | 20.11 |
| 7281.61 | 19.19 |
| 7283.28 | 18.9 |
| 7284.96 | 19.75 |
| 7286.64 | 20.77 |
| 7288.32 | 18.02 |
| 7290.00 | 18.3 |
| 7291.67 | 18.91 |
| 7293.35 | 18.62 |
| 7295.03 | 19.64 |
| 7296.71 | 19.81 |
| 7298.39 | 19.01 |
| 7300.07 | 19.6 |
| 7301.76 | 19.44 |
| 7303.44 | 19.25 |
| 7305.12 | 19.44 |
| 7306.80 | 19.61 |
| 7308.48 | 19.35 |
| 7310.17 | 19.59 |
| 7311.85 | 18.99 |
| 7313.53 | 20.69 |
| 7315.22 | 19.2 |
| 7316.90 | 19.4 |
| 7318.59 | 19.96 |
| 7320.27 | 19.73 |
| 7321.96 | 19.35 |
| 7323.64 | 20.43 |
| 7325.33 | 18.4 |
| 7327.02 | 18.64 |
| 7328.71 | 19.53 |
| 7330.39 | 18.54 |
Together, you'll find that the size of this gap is 1.71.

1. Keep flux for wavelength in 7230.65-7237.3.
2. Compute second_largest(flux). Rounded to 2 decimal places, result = 20.09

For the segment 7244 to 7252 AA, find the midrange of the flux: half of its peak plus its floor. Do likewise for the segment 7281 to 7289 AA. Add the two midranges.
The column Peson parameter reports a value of 38.9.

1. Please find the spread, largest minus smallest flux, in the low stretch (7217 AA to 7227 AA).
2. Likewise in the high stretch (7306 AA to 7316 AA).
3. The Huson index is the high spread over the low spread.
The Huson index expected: 2.5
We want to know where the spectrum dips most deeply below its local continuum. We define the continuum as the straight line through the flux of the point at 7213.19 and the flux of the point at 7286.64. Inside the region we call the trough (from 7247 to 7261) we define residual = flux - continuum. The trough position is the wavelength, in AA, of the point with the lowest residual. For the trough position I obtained 7251.49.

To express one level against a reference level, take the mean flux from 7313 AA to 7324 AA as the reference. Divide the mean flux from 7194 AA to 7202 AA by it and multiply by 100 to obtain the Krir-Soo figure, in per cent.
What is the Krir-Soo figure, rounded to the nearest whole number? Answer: 98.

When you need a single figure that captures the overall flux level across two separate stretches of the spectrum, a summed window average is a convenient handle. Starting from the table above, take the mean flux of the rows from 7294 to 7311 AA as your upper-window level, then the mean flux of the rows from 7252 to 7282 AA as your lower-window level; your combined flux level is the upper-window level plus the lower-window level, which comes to 39.5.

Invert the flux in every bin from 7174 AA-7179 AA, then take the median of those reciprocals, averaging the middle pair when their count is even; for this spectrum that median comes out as 0.0485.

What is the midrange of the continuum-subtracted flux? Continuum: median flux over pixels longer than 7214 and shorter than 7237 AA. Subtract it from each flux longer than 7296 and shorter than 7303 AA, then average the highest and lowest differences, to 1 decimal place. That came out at -0.4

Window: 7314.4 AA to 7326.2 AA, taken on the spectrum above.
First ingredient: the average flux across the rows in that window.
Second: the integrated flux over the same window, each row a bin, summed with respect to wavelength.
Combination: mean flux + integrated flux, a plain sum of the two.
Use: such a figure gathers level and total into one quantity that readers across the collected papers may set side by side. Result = 250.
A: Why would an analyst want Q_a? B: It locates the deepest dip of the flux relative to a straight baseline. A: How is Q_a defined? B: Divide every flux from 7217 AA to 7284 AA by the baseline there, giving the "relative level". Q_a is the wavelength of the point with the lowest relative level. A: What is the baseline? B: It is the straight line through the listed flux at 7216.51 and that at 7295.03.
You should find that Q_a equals 7251.49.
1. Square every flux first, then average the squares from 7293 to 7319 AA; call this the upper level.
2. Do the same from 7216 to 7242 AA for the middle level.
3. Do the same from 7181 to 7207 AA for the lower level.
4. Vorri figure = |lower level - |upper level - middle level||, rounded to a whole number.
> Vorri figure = 366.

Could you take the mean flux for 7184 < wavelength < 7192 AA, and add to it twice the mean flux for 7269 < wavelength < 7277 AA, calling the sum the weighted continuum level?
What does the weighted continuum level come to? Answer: 59.6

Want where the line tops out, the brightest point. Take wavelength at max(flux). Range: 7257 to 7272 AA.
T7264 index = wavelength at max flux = 7259.84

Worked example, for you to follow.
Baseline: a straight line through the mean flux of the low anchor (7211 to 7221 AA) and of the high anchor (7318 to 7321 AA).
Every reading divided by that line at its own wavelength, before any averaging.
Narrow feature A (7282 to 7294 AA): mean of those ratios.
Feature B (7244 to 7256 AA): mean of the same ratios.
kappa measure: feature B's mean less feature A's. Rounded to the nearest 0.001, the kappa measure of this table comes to 0.040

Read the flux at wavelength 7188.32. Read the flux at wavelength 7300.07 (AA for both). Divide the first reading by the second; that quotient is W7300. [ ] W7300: 1.03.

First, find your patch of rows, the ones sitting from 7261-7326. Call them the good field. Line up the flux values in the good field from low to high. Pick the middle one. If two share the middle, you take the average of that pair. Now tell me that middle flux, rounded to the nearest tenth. 19.6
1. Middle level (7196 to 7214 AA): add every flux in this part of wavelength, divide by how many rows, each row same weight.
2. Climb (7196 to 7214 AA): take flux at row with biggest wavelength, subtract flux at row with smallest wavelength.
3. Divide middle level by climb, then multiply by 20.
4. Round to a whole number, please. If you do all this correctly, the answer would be 577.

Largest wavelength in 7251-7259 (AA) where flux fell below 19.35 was 7251.49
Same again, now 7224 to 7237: 7236.48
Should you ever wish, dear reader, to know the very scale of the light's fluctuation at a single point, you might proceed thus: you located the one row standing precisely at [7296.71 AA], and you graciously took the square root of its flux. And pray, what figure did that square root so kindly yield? 4.45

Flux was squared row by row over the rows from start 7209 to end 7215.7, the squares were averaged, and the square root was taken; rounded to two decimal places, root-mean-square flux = 20.06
